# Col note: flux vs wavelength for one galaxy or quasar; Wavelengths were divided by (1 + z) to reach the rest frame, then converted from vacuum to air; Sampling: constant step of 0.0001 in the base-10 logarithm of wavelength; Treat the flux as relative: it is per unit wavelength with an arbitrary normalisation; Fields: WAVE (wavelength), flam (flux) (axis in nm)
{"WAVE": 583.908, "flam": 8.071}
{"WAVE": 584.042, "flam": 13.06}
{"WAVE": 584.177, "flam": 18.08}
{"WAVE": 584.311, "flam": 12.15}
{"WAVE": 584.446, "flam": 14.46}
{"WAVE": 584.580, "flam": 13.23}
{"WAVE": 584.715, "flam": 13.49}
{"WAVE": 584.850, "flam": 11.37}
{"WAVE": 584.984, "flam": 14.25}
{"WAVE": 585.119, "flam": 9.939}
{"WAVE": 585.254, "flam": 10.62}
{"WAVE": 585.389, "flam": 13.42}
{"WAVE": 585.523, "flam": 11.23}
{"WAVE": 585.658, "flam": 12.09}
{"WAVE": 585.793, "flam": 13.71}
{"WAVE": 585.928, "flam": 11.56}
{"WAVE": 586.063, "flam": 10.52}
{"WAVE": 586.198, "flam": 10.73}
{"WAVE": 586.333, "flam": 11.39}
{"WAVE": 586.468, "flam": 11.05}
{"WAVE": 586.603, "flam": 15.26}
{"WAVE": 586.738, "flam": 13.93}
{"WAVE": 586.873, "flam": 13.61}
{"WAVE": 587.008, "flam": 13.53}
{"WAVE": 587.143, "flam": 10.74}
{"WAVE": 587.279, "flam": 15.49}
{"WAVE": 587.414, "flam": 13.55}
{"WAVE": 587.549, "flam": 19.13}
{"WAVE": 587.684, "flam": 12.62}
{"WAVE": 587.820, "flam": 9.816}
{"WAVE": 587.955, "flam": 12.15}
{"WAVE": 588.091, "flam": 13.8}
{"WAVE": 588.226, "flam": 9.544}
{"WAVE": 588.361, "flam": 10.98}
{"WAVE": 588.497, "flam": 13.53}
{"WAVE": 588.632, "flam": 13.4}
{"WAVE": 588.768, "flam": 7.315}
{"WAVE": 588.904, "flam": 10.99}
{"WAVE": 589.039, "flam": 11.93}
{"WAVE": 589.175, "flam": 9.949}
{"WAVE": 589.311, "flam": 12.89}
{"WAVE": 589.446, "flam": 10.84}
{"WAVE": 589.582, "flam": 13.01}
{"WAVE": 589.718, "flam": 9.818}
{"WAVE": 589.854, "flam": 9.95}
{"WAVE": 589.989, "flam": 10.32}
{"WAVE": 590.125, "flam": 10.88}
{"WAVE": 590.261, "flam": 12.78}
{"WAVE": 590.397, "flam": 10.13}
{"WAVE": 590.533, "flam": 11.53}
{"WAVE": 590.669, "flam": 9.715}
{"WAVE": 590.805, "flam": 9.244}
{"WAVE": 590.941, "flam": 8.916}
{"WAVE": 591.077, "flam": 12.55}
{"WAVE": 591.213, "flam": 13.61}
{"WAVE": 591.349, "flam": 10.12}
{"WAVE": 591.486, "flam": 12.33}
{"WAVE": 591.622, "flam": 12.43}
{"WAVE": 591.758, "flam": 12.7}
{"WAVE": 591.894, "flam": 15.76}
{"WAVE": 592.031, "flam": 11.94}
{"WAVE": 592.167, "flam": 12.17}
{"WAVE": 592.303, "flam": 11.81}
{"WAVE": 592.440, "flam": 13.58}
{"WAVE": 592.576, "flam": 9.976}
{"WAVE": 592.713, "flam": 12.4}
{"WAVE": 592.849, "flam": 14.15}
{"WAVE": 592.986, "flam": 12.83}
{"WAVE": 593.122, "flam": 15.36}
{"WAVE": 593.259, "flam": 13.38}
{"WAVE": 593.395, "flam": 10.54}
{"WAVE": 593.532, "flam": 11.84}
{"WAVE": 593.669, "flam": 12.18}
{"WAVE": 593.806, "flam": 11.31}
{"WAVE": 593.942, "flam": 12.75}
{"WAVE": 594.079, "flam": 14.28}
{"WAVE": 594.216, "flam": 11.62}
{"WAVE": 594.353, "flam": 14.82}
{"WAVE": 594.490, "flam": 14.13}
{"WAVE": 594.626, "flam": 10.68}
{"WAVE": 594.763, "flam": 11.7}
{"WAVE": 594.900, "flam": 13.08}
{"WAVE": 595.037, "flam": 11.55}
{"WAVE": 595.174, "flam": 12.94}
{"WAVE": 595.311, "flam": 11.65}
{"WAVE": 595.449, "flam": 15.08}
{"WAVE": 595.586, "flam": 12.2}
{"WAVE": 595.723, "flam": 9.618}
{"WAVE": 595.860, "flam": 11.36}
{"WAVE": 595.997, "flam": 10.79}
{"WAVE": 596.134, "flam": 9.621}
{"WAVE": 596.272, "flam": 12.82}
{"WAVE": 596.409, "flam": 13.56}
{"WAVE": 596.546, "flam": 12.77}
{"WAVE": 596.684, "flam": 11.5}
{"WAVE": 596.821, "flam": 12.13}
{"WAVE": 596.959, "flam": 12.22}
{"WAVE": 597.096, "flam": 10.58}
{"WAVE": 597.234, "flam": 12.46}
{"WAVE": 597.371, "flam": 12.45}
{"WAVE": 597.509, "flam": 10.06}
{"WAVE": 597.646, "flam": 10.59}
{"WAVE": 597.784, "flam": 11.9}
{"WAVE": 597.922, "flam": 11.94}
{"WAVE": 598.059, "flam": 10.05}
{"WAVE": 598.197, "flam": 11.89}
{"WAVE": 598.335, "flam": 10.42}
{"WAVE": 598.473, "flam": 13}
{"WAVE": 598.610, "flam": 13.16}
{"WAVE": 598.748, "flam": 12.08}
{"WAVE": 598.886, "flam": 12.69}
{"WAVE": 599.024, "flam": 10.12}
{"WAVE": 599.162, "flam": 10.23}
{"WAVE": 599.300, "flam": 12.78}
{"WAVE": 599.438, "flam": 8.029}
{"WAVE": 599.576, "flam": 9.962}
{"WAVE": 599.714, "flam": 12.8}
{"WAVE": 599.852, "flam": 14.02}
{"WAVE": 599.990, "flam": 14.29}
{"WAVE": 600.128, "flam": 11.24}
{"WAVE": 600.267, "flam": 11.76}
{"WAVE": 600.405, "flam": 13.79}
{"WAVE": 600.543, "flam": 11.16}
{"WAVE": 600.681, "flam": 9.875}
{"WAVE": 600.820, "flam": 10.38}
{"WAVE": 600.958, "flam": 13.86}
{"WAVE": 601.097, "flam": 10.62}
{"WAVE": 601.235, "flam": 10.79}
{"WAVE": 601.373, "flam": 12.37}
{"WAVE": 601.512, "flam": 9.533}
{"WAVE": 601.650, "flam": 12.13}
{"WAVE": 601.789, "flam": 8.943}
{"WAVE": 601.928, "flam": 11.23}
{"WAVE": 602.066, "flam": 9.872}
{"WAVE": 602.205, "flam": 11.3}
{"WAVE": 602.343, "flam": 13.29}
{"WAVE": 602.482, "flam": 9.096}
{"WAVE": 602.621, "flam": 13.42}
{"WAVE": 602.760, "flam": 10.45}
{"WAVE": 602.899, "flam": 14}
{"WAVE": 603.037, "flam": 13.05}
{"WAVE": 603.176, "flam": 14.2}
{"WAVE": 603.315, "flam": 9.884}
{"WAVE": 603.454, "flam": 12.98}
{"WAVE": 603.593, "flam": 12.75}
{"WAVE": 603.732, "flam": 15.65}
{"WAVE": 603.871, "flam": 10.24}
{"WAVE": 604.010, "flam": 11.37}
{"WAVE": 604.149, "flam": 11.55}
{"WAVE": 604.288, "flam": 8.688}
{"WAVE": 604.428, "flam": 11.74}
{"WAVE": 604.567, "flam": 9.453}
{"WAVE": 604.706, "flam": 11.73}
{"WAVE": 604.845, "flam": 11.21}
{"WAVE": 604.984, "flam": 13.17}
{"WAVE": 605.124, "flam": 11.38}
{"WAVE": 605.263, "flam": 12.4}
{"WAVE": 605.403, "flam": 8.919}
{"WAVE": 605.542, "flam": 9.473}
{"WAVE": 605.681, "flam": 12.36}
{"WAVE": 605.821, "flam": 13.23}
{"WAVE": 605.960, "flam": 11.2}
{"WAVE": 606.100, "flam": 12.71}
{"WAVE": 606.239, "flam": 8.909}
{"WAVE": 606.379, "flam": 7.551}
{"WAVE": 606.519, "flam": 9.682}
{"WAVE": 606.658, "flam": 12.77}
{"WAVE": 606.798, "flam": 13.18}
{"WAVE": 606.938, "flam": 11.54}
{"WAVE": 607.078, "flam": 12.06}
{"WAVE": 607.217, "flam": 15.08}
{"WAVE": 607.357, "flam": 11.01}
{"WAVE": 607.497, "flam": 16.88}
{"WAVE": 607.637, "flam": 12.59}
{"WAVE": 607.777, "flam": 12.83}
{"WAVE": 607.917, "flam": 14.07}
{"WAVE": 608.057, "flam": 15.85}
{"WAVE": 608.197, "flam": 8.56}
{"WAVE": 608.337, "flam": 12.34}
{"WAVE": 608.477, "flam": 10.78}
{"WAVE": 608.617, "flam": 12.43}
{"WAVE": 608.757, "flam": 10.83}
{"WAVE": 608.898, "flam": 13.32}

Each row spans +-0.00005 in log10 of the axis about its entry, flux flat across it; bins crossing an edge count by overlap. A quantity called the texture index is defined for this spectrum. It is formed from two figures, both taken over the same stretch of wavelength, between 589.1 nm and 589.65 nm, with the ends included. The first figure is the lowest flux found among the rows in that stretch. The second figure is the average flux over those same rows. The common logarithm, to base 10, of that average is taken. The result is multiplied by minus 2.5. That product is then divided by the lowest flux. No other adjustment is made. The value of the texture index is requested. -0.268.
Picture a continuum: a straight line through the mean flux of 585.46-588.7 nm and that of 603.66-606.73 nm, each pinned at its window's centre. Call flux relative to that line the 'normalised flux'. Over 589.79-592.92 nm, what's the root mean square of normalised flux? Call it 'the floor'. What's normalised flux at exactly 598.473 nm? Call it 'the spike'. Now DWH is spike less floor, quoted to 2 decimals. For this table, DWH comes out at 0.15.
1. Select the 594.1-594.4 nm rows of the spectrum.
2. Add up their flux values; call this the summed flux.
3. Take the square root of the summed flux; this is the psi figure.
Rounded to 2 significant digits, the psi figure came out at 5.1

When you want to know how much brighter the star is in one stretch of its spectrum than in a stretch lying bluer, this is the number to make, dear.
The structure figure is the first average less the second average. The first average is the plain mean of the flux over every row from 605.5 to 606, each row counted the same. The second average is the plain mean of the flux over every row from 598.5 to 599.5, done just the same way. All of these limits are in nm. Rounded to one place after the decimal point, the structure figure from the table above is 0.3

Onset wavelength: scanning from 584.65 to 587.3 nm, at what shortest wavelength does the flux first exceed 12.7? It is 584.715 nm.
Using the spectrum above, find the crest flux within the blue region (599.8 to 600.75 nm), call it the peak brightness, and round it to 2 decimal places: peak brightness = 14.29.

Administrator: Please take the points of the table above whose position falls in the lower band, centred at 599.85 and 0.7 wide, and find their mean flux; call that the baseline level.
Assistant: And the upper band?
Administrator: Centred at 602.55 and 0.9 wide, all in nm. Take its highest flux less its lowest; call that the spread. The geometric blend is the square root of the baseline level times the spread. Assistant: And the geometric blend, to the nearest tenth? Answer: 7.8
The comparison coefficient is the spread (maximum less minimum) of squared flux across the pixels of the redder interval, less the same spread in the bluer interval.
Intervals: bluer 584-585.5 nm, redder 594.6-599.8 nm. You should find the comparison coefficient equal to -65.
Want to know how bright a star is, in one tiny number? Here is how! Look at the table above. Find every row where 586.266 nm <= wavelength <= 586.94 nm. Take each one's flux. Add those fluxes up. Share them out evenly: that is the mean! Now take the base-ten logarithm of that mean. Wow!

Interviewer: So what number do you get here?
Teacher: 1.12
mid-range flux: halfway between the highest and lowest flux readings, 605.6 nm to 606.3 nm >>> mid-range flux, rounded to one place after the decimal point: 11.1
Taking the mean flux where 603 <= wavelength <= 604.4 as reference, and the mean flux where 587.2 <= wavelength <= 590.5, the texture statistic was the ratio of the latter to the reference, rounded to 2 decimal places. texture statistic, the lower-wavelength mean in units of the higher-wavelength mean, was 0.99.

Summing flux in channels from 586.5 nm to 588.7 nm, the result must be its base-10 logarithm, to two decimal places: 2.32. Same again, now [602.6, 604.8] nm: 2.28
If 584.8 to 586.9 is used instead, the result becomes 2.29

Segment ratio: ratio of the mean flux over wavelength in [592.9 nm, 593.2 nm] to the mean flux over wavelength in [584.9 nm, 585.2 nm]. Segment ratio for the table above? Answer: 1.17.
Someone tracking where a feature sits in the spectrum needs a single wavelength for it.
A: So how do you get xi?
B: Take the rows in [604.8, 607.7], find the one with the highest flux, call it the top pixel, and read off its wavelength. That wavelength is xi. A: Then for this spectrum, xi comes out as 607.497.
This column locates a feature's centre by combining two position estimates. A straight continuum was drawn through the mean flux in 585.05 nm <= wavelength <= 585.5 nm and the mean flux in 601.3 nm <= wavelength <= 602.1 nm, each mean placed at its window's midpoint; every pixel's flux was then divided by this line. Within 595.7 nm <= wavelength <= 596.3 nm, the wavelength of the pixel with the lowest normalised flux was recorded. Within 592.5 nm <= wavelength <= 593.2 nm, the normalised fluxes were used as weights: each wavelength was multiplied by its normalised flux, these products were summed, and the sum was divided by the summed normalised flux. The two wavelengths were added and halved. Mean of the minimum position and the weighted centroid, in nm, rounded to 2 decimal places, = 594.30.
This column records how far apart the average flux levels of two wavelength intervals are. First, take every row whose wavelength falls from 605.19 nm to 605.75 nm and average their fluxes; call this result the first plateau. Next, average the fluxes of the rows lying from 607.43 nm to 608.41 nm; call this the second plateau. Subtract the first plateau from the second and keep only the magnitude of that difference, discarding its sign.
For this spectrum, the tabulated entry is 2.5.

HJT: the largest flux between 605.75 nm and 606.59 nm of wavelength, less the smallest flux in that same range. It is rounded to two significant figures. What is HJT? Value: 5.7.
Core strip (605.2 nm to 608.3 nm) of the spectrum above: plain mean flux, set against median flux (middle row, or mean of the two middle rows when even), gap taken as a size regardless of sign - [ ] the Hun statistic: 0.43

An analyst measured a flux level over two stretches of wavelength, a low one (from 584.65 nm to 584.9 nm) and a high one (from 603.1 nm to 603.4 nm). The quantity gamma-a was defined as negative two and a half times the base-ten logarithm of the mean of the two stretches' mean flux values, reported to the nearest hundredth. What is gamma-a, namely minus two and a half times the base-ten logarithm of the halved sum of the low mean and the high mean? -2.72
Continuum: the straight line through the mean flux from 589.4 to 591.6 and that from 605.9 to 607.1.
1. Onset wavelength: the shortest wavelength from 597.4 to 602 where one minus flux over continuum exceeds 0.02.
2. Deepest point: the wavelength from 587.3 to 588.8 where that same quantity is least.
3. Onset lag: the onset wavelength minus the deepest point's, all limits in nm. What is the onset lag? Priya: 9.96 nm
